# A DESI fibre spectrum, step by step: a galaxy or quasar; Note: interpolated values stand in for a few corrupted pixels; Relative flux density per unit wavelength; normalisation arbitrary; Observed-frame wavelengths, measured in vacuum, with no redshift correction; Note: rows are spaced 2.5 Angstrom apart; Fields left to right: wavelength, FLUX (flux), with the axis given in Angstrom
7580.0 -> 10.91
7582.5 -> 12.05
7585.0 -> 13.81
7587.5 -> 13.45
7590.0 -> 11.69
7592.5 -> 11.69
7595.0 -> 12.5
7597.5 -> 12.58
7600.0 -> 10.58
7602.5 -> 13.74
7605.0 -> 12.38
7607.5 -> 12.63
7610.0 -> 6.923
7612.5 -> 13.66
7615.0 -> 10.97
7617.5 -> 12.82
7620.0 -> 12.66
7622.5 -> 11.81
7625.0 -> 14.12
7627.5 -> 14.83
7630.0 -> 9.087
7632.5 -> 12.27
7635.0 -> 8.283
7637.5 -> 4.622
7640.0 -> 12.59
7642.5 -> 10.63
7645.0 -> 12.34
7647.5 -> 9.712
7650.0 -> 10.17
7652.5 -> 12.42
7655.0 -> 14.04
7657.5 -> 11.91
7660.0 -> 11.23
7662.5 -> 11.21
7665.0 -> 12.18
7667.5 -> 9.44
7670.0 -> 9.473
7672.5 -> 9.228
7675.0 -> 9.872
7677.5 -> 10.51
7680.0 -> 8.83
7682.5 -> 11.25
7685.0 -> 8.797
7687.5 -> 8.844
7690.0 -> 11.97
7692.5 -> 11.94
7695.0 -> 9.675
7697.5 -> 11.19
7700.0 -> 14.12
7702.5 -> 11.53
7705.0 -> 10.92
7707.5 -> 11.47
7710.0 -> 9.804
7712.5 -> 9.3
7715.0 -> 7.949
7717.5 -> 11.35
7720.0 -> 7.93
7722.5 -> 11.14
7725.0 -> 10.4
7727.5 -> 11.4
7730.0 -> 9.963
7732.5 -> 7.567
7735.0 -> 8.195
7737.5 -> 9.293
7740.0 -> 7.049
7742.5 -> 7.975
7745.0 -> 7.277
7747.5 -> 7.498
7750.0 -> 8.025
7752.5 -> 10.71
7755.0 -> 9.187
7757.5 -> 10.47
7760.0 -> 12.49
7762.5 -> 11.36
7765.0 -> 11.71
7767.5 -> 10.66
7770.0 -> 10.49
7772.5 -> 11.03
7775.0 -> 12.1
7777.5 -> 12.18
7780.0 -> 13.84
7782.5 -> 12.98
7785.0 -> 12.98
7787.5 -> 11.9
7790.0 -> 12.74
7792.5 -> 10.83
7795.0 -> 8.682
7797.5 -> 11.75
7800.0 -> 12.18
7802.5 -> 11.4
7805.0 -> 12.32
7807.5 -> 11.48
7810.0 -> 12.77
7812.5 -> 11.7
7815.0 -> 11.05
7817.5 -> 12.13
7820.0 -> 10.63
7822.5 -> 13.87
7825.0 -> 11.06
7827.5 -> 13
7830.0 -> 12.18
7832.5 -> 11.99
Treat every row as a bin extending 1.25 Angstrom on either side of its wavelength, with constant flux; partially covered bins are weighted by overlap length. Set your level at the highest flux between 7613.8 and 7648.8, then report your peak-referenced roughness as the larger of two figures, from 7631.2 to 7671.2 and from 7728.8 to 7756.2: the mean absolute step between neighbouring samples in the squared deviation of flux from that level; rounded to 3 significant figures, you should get 20.5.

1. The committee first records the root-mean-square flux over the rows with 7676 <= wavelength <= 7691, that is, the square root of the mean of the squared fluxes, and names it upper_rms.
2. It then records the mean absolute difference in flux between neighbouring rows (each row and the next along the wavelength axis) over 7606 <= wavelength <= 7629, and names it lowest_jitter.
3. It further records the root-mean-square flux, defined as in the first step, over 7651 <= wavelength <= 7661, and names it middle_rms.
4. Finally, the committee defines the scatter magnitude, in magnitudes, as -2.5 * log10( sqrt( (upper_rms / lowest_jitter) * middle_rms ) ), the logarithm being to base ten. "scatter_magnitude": -2.10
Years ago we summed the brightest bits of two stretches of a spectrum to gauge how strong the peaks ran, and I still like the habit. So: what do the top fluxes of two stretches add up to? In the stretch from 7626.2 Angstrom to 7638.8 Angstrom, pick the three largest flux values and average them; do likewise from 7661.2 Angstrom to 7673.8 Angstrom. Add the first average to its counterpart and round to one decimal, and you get 23.0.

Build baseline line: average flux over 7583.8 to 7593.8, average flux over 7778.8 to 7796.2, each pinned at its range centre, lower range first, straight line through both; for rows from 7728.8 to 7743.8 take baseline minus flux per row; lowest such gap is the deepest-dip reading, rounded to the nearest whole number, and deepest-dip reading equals 2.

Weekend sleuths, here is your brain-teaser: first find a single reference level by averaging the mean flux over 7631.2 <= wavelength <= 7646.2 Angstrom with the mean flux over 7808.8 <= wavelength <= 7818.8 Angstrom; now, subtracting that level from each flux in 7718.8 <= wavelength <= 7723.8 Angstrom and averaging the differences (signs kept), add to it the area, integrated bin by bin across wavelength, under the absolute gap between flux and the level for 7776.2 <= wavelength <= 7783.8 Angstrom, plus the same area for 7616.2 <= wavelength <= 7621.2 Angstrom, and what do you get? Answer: 22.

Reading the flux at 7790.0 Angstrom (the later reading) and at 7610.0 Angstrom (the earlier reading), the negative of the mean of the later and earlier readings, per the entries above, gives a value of -9.8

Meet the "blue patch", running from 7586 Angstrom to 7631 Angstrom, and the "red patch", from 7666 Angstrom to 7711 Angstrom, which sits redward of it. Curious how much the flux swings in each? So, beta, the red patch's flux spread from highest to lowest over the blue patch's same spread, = 0.67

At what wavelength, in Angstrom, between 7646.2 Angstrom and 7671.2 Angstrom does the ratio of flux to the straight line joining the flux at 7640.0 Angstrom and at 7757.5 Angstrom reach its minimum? 7647.5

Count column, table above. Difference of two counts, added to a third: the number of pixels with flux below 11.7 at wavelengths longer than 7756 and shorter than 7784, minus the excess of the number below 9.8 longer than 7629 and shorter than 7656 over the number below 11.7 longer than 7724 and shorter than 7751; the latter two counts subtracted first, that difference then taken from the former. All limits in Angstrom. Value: 12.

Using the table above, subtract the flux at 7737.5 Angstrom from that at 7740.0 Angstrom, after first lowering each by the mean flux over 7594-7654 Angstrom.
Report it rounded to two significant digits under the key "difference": -2.2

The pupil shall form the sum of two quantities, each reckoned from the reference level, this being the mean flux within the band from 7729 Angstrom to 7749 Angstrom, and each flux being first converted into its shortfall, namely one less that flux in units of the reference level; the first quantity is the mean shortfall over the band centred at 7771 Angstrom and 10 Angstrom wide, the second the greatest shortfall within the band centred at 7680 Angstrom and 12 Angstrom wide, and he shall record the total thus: -0.5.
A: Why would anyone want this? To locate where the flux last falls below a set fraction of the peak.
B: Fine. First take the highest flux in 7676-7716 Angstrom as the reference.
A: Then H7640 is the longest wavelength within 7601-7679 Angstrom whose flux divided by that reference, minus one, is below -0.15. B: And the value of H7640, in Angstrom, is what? 7677.5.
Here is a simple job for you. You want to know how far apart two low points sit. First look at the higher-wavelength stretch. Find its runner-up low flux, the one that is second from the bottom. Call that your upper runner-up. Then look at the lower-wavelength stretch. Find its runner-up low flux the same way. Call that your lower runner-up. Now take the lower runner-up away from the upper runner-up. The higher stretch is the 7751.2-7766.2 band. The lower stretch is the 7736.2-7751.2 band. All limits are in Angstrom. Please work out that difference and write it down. 3.2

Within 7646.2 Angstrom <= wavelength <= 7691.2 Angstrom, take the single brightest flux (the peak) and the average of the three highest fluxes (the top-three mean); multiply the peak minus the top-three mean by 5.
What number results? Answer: 6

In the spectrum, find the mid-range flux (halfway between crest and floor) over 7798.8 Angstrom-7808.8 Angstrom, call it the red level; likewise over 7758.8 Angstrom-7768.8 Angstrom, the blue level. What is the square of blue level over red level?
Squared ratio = 1.0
